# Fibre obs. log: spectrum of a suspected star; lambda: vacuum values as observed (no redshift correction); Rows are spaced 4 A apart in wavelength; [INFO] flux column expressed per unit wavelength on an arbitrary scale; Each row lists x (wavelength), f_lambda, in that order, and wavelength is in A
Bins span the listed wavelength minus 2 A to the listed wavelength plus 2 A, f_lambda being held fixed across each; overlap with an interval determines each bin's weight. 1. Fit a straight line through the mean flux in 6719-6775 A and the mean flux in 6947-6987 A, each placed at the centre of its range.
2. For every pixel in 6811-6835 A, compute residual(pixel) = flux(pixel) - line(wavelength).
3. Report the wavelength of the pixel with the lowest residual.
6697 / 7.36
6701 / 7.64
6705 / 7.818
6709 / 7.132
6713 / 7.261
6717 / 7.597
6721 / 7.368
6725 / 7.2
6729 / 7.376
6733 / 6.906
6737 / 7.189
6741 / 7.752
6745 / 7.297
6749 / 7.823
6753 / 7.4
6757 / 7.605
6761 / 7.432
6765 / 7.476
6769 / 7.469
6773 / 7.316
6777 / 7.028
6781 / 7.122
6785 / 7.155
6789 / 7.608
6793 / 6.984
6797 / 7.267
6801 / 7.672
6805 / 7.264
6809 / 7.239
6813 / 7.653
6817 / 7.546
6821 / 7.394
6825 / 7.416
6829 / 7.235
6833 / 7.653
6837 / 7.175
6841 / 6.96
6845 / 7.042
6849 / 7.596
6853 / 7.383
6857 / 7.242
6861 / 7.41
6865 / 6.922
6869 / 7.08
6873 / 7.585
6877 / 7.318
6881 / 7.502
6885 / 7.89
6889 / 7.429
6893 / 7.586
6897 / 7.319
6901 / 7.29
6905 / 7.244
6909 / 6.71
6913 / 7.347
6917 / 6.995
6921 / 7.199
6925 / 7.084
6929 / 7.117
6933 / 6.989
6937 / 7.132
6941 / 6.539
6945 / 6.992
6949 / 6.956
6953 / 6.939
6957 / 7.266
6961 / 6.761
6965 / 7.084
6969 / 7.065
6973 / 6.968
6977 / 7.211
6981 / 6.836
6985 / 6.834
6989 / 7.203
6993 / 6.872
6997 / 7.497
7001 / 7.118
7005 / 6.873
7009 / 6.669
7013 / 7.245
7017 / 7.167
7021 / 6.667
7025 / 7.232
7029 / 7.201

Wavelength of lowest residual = 6829 A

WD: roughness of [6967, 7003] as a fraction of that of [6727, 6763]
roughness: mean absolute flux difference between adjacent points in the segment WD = 0.78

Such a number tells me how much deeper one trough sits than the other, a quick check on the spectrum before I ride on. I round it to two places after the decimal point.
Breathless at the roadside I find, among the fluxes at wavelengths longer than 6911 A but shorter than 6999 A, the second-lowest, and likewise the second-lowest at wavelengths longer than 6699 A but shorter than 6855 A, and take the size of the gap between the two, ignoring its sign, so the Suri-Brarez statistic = 0.20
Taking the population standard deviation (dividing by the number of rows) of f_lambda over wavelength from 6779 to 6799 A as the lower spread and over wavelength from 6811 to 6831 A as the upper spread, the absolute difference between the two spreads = 0.069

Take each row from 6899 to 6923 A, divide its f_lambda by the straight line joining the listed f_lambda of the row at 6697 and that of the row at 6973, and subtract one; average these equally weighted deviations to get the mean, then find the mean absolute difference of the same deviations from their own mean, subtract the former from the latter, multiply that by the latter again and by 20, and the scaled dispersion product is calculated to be 0.008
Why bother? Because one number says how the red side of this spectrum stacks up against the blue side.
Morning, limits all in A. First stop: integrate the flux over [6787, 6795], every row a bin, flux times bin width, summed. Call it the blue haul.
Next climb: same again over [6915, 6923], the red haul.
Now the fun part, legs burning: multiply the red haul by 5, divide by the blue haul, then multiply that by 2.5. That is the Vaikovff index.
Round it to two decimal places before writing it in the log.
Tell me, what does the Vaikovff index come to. 12.16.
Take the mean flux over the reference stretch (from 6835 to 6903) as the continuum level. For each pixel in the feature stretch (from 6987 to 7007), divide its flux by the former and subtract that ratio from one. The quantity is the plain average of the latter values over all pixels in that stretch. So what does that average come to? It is 0.031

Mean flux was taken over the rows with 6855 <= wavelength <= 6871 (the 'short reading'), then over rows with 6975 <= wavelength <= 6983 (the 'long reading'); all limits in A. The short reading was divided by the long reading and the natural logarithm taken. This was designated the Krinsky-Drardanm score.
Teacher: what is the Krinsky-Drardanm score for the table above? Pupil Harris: 0.020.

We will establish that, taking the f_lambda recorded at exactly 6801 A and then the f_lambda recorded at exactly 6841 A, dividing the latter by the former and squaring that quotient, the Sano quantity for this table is 0.82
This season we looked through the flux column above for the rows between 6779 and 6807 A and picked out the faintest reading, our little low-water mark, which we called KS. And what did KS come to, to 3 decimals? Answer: 6.984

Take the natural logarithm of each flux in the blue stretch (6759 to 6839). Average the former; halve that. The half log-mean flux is 0.998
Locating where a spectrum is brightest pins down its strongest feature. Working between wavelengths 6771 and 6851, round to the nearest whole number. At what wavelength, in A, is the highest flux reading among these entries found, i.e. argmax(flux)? 6801 A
